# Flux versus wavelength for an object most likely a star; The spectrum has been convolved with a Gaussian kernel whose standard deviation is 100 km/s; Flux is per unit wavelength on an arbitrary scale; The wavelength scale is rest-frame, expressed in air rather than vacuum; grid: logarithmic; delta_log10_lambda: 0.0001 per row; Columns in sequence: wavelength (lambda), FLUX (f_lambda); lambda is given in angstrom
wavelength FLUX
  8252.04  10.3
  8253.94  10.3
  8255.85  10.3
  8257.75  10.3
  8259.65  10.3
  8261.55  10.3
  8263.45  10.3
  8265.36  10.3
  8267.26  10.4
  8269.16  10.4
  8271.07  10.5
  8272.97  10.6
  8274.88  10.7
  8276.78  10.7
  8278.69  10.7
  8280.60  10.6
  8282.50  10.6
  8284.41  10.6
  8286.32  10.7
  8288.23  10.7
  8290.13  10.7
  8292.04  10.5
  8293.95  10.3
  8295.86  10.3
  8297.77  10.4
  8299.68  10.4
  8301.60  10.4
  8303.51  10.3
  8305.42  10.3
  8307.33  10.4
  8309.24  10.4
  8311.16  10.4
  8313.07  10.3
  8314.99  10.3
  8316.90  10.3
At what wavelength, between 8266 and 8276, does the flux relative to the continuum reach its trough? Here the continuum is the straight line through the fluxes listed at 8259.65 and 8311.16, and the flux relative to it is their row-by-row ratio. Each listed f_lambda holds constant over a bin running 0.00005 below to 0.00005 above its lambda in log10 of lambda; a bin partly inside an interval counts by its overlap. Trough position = 8269.16 angstrom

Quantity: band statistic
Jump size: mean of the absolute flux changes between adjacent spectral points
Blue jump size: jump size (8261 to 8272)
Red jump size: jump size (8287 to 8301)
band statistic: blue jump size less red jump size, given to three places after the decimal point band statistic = -0.043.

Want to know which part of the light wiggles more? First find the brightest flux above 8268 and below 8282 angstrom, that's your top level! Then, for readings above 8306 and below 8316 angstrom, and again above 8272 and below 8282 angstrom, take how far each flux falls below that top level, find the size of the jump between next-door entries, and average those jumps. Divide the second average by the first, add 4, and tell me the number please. 6.0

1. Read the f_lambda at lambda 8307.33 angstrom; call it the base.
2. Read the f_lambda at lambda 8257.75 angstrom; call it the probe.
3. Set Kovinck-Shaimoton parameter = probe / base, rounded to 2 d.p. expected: 0.99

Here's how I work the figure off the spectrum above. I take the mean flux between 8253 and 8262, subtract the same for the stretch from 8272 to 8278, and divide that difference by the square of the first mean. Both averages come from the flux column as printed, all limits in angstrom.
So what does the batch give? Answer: -0.0035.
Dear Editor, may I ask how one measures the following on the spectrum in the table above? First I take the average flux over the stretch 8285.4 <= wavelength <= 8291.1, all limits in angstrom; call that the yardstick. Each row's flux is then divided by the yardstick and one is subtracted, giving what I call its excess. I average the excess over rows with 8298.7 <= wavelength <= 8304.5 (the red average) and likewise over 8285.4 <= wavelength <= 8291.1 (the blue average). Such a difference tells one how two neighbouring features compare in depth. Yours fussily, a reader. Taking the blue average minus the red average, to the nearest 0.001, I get 0.031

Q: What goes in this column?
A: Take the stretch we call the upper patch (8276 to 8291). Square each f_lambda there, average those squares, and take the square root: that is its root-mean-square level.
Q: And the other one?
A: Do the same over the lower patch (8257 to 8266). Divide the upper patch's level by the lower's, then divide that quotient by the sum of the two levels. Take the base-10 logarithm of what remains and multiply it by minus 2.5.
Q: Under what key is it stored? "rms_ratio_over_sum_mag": 3.27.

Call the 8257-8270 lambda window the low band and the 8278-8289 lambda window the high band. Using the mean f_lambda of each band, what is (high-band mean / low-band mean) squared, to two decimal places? 1.06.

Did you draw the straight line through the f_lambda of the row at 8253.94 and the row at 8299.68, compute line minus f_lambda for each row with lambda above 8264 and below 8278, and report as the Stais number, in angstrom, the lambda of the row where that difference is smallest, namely 8274.88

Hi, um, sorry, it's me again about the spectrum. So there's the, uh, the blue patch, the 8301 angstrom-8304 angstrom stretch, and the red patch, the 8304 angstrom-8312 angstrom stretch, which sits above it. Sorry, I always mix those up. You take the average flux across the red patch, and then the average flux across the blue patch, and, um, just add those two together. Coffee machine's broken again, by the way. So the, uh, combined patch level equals 20.7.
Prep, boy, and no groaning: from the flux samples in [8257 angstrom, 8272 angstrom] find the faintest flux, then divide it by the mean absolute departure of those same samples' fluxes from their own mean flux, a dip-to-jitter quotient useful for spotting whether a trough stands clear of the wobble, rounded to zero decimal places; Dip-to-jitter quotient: 165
